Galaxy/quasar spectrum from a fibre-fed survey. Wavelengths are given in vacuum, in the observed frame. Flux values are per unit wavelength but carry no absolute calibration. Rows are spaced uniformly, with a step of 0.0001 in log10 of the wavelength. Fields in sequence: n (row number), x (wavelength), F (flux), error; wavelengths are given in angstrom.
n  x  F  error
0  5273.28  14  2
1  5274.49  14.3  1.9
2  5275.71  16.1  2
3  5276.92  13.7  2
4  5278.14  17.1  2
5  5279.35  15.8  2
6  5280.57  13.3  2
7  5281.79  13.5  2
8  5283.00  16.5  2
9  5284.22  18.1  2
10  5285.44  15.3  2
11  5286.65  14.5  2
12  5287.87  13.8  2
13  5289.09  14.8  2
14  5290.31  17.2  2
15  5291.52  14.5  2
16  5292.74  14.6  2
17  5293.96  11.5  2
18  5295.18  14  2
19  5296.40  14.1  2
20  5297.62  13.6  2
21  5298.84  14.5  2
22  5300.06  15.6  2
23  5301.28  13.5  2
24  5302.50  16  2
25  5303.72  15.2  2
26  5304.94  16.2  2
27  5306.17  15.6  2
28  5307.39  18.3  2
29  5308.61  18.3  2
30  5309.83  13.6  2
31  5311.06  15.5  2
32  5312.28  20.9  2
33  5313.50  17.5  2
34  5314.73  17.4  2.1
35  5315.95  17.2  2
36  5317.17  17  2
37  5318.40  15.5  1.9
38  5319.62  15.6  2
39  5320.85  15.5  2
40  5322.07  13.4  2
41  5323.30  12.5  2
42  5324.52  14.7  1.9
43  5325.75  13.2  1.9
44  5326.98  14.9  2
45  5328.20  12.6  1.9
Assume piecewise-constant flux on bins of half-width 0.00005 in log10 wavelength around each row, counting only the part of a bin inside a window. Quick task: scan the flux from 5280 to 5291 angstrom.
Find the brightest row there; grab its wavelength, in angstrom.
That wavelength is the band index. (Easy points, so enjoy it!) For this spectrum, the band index 5284.22 angstrom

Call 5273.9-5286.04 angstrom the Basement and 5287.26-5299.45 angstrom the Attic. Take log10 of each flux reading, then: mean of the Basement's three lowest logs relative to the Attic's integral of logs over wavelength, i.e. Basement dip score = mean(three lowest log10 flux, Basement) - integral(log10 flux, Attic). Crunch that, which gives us -12.9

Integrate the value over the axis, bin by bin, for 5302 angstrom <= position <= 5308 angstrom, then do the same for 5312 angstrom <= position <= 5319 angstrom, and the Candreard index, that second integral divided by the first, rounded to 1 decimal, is 1.3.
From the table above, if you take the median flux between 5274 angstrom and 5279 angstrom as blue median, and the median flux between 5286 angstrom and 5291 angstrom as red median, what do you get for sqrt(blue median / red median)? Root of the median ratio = 1.02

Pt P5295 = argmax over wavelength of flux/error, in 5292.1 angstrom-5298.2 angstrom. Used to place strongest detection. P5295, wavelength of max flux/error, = 5292.74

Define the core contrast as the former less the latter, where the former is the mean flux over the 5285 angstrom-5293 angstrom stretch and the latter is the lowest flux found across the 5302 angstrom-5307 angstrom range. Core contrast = -0.2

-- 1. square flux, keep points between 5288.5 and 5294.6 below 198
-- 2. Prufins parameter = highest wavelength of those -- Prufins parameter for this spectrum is 5293.96 angstrom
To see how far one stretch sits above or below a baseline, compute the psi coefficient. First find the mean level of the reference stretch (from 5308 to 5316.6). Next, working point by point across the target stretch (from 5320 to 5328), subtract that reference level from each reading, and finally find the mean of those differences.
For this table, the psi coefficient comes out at -3.2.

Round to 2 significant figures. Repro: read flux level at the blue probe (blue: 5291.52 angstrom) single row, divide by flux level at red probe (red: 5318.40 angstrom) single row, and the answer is 0.94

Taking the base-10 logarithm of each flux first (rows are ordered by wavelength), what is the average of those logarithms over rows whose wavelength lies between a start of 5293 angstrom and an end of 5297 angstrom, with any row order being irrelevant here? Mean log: 1.12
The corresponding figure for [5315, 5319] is 1.22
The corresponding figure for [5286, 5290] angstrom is 1.16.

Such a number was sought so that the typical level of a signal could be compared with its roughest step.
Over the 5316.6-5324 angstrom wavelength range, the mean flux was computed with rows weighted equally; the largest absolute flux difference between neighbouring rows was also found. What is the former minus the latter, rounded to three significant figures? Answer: 12.8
